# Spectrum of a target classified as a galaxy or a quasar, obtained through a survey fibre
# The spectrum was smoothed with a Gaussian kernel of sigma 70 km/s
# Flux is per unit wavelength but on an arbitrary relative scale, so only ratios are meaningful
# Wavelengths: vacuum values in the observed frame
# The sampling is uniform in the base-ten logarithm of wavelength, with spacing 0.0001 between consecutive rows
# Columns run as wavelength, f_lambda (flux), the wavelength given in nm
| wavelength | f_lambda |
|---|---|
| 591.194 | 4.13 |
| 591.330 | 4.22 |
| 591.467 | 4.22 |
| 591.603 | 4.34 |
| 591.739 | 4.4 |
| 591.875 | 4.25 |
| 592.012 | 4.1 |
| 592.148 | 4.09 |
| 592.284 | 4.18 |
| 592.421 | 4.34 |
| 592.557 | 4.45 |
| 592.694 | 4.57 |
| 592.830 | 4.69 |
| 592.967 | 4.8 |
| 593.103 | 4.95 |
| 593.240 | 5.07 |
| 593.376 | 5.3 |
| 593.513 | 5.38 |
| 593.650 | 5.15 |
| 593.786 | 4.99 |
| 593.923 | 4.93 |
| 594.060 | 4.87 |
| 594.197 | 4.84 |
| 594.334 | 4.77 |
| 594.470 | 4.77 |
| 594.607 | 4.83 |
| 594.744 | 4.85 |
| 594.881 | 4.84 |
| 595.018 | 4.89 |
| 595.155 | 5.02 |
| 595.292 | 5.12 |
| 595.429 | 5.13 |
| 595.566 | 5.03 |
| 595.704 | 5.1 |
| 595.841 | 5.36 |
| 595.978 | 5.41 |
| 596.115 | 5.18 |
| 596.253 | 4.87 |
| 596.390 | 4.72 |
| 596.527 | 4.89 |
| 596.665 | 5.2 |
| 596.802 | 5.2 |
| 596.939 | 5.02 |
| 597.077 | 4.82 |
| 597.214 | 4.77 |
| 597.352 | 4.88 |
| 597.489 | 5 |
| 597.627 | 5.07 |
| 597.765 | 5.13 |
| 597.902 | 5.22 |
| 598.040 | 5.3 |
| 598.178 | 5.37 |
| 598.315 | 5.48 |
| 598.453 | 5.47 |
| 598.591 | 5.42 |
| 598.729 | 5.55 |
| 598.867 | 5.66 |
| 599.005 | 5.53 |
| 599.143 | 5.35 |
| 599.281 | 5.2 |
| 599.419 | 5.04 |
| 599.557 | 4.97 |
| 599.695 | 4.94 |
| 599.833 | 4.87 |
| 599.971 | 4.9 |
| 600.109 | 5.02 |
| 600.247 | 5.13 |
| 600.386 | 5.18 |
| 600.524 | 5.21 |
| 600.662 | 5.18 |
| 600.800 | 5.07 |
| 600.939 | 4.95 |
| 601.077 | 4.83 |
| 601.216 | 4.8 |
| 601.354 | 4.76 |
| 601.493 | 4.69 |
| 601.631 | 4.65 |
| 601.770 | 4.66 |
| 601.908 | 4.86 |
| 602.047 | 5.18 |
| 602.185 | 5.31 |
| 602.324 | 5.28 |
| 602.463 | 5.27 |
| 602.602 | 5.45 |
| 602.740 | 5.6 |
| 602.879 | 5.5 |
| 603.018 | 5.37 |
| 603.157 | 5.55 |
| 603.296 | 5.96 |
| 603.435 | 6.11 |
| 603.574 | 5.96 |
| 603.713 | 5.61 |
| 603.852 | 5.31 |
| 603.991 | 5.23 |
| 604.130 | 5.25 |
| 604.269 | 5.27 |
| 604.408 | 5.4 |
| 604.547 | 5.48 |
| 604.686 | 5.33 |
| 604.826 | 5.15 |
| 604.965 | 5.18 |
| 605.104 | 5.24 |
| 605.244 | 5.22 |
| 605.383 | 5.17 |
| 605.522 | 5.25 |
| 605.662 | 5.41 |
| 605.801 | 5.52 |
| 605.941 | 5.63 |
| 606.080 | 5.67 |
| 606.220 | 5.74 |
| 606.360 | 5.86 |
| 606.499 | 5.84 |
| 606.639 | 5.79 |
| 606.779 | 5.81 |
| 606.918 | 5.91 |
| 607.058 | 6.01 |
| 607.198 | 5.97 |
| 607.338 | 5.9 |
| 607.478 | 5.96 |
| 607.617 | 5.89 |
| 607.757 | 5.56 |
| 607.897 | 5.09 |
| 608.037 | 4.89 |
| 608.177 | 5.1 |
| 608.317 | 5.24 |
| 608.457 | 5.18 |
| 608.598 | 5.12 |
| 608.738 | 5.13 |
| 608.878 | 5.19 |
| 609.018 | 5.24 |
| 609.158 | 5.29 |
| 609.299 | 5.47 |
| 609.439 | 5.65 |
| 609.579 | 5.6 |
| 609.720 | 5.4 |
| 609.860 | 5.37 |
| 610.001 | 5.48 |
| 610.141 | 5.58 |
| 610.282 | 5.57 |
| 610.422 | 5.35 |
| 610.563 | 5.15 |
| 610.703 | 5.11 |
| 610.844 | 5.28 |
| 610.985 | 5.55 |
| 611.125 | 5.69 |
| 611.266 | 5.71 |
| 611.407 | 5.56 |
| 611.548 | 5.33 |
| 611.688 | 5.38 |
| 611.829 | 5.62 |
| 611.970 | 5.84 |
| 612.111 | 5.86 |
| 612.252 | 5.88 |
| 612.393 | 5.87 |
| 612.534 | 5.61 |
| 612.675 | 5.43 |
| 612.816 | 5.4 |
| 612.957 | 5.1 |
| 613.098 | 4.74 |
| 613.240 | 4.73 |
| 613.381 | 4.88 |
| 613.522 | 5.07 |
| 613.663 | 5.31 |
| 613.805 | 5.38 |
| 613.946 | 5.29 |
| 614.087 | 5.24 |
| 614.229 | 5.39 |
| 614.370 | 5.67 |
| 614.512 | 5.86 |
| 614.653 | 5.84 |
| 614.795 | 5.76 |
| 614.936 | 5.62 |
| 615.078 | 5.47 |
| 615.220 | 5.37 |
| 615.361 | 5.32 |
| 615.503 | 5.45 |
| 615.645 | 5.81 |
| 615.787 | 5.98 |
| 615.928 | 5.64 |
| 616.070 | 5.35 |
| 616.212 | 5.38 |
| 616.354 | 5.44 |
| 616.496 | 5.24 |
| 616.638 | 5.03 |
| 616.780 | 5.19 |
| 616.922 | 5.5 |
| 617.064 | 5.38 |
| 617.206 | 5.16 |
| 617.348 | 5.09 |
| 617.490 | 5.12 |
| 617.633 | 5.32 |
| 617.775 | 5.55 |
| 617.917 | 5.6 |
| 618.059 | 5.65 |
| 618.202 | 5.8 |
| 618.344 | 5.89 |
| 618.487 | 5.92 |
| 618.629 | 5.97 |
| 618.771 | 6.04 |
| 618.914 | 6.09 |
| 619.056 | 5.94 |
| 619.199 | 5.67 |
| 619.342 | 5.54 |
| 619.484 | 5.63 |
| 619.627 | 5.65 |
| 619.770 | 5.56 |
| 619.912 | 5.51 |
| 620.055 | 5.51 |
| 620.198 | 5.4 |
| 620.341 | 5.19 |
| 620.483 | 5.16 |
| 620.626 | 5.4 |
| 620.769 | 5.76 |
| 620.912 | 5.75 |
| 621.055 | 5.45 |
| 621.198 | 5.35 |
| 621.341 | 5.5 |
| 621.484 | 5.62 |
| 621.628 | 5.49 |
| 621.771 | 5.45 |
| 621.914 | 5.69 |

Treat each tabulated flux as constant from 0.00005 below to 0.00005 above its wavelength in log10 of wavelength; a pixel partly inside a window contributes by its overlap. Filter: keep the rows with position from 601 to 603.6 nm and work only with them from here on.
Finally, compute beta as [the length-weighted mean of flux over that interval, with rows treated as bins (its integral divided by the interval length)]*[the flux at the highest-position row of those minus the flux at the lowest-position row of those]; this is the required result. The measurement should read 5.9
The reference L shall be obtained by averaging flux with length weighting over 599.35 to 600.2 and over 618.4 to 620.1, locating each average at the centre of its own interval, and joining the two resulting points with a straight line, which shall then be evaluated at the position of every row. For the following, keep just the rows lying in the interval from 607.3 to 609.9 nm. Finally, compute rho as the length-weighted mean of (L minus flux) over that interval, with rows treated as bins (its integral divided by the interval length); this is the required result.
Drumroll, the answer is -0.05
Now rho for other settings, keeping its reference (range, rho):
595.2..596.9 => -0.28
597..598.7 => -0.28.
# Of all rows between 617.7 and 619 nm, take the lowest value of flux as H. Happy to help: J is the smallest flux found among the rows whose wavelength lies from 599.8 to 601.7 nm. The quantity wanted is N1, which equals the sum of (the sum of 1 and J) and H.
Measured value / 11.2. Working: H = 5.55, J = 4.65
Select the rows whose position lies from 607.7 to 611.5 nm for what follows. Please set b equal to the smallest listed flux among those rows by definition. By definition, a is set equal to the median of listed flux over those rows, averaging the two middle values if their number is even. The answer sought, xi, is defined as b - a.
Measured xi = -0.46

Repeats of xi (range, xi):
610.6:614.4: -0.66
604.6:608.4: -0.67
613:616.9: -0.65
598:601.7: -0.48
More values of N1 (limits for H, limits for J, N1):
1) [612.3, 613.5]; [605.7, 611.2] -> 10.6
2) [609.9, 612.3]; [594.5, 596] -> 10.9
